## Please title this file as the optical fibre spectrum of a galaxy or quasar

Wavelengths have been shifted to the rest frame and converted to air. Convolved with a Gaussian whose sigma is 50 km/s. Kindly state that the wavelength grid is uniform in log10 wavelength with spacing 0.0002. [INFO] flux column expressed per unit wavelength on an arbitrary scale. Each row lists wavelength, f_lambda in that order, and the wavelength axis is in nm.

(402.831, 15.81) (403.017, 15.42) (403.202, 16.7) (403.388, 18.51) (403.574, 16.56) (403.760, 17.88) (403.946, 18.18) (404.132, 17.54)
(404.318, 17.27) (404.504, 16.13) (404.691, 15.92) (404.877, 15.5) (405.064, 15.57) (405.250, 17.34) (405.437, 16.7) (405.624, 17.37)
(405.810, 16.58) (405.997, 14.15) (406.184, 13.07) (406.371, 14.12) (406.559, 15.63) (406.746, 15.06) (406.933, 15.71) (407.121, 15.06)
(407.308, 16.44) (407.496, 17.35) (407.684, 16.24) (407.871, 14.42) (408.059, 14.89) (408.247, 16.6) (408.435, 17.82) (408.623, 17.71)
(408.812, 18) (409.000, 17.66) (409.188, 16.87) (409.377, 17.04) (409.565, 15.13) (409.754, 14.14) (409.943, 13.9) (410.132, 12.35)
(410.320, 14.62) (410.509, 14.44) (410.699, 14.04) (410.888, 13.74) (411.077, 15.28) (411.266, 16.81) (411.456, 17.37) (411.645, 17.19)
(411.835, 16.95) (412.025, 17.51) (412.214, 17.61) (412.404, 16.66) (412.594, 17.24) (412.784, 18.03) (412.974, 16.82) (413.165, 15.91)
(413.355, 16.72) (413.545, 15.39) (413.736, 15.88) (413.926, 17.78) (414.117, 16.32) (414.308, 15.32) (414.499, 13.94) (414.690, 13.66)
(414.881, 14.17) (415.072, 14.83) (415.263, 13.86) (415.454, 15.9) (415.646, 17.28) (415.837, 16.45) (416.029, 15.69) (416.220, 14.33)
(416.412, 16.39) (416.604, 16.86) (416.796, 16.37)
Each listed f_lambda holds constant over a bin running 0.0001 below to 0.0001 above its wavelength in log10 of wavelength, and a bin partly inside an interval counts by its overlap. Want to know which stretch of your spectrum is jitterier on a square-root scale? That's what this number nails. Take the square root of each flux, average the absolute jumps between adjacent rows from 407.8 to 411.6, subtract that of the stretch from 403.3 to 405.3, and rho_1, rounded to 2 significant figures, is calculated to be 0.014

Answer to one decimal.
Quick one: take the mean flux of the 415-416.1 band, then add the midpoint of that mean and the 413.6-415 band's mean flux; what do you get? 31.2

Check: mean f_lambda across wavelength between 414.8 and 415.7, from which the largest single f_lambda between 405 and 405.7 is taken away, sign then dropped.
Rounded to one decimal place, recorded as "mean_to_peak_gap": 2.2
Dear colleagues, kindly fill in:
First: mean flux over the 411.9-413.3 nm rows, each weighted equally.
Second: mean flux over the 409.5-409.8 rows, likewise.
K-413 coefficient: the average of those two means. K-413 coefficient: 15.9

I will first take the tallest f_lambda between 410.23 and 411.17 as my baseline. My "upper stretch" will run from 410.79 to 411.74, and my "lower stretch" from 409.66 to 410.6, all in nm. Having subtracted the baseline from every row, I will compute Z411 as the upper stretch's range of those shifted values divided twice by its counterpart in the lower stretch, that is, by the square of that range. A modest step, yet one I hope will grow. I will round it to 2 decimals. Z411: 0.70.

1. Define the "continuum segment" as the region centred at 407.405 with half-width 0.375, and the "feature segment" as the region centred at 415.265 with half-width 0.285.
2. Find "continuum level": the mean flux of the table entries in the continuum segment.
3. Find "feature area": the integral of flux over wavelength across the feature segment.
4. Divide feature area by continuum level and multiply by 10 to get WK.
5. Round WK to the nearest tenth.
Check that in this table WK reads 5.2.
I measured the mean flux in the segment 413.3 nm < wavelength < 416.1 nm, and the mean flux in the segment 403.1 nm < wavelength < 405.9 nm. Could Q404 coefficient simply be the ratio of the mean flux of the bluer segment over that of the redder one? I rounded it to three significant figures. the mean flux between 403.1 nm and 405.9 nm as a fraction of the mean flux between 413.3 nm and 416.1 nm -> 1.09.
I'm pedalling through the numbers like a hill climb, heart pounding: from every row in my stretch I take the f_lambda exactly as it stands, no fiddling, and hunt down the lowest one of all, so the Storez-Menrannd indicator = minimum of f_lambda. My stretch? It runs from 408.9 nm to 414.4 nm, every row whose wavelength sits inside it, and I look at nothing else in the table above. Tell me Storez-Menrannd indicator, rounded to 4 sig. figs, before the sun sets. 12.35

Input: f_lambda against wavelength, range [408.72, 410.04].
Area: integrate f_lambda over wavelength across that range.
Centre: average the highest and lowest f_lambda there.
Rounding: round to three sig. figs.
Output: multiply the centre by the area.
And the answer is 339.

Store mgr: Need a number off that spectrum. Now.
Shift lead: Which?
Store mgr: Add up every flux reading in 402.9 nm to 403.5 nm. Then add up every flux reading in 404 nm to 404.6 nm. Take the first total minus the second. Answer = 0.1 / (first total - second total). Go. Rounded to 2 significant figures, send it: -0.32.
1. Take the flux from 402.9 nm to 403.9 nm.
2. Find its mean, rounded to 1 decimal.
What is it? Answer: 17.0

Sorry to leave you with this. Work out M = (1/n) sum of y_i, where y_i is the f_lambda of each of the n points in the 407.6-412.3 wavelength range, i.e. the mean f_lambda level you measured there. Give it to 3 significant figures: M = 15.9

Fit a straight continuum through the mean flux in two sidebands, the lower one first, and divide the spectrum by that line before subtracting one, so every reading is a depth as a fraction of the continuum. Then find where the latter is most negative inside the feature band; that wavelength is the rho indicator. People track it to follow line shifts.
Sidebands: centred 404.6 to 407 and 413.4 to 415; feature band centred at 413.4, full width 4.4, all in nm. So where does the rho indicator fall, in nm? 414.690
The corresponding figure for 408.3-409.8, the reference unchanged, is 409.754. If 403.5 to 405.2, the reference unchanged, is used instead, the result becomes 404.877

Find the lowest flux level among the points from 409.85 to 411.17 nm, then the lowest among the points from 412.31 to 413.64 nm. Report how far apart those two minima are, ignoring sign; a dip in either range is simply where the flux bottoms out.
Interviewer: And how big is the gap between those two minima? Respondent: 3.0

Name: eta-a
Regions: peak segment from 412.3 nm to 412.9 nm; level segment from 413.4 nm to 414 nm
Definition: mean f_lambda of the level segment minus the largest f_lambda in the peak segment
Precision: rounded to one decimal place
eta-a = -1.7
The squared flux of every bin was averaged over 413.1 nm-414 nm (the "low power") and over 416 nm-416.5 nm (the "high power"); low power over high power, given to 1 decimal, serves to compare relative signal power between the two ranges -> 1.1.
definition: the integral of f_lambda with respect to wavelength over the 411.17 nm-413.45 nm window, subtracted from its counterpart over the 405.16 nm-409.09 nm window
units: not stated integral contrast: 24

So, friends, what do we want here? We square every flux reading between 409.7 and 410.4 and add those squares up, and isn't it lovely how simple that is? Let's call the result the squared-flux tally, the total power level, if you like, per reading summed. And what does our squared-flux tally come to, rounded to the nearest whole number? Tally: 759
